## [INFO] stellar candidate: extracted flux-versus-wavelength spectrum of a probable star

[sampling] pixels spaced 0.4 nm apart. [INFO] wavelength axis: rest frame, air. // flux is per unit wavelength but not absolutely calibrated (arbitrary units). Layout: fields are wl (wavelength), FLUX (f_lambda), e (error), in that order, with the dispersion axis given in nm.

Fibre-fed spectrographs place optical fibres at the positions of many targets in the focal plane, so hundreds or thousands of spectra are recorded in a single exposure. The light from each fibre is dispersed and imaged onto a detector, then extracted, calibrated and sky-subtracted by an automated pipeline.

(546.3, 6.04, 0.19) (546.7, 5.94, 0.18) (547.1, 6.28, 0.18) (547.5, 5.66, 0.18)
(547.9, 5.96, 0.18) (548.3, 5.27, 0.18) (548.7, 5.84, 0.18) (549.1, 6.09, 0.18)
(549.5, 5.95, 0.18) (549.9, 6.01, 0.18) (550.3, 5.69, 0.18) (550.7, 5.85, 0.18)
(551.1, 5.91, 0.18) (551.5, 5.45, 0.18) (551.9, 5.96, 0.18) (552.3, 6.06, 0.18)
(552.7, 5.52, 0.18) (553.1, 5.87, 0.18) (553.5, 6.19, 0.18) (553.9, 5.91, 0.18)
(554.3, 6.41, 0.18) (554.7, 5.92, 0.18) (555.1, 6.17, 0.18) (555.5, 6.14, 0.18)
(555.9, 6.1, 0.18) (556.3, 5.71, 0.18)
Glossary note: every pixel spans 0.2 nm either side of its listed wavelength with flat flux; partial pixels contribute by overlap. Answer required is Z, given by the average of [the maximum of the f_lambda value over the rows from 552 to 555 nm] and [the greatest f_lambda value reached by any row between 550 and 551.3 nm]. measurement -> 6.16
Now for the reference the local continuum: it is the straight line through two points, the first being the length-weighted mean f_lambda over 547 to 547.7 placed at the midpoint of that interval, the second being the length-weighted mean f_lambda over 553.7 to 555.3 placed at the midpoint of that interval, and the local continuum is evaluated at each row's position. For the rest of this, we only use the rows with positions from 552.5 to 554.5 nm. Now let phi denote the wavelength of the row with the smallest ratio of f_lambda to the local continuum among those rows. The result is 552.7 nm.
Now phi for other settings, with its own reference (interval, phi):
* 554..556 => 554.7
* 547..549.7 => 548.3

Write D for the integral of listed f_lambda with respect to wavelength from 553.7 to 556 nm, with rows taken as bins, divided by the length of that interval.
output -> 6.11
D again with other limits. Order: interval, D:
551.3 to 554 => 5.85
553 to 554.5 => 6.11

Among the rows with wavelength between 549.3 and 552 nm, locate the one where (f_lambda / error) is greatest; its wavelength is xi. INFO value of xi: 549.9 nm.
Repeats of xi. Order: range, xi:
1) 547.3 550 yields 549.1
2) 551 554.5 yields 554.3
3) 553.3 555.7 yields 554.3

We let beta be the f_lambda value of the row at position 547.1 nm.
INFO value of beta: 6.28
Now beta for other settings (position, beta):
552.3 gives 6.06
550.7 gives 5.85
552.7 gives 5.52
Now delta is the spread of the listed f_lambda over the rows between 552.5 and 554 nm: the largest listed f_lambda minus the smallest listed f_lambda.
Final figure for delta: 0.67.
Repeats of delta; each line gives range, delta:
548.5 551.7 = 0.64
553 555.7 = 0.54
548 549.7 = 0.82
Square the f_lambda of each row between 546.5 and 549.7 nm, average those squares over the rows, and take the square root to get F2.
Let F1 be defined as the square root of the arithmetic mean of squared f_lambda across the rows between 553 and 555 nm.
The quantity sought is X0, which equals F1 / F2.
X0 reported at 1.03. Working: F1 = 6.06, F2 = 5.9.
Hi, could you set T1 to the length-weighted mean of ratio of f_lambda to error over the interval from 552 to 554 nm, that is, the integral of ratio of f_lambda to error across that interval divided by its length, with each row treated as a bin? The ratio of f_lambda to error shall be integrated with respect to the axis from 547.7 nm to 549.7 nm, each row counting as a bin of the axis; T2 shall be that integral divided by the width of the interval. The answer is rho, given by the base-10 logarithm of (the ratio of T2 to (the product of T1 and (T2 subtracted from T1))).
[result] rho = 0.3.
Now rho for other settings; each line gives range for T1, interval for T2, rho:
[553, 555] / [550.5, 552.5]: -0.1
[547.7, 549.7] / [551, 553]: 0.6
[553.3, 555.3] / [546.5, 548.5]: -0.2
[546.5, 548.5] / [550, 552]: 0.6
